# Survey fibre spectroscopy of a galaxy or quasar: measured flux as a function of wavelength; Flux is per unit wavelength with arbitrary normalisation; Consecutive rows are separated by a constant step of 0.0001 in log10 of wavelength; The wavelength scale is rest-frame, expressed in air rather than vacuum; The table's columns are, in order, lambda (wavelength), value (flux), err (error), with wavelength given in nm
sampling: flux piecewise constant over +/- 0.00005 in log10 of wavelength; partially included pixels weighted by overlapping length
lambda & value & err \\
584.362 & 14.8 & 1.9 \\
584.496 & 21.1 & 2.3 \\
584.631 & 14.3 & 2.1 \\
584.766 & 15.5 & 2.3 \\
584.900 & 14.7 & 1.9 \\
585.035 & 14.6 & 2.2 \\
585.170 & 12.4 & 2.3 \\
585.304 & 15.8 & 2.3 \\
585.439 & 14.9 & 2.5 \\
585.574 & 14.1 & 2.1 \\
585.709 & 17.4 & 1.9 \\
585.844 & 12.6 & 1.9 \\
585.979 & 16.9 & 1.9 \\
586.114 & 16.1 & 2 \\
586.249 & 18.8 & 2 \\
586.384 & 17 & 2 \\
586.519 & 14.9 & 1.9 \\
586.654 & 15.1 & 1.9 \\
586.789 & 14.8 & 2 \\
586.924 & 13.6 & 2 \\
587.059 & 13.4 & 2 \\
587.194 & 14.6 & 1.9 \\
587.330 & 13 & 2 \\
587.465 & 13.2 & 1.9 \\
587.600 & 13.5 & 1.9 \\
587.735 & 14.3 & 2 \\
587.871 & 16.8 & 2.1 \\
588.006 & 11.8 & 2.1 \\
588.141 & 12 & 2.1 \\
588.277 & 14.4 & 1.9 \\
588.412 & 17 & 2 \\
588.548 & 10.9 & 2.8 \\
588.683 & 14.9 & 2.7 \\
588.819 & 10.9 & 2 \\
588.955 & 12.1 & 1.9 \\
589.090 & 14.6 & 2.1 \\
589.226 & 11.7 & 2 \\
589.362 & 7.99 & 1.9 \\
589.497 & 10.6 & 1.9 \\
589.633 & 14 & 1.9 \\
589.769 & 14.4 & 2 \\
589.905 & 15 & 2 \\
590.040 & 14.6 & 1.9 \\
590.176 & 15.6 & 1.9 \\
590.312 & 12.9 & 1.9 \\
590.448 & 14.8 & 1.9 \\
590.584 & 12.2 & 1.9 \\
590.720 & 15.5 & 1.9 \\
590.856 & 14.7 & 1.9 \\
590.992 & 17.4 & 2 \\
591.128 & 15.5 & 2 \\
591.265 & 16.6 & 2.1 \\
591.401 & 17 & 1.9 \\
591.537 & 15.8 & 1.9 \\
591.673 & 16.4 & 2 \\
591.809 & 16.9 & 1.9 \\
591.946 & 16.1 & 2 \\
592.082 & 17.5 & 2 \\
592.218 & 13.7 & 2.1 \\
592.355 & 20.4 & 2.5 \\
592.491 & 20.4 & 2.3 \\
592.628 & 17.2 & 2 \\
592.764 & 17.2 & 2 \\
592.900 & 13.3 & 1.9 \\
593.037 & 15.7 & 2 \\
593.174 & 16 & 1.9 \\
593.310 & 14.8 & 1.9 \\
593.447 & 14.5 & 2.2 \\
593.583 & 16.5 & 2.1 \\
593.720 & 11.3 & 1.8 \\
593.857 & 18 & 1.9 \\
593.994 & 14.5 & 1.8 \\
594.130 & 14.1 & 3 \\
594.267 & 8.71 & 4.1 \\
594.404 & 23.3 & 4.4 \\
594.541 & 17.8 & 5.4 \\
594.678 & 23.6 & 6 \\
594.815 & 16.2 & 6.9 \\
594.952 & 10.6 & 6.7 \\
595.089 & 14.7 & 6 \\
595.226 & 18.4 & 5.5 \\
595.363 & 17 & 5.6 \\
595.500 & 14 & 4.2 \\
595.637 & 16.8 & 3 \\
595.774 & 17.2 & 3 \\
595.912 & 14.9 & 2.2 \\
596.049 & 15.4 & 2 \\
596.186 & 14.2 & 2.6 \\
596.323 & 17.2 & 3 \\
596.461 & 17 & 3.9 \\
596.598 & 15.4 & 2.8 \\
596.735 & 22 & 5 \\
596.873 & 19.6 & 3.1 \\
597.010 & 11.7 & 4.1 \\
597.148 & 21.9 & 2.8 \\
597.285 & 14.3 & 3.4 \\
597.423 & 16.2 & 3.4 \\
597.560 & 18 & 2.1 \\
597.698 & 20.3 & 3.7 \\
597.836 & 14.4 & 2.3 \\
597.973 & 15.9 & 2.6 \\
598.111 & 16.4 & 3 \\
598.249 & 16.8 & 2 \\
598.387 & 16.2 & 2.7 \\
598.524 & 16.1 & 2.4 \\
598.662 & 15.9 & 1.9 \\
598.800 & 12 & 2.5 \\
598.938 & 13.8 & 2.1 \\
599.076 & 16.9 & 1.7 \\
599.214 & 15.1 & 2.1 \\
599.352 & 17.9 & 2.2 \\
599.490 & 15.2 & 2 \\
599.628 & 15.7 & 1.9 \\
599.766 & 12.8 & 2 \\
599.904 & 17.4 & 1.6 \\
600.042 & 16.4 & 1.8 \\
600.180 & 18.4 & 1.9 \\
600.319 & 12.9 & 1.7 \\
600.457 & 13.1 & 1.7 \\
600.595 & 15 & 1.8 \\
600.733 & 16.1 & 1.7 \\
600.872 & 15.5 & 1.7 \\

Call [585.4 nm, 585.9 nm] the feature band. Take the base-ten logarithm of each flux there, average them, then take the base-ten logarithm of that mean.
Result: 0.067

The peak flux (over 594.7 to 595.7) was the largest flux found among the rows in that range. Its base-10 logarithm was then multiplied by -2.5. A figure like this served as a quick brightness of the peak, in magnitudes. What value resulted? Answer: -3.16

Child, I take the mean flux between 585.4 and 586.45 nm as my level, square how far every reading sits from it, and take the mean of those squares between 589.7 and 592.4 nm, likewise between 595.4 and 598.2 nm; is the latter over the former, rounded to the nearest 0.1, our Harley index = 2.3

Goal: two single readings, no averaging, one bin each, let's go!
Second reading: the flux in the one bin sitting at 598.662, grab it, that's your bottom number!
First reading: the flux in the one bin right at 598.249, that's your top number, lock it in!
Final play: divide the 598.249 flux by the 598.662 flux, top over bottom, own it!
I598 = 1.06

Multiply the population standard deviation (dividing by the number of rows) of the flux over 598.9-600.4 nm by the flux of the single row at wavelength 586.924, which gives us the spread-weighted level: 25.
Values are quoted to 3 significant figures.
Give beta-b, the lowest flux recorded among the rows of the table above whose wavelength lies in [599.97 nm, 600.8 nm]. 12.9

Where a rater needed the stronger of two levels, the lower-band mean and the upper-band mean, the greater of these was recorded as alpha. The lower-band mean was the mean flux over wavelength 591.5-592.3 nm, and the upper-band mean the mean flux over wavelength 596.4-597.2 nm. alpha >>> 17.9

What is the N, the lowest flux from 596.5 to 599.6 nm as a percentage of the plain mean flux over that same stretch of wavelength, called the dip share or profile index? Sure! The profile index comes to 71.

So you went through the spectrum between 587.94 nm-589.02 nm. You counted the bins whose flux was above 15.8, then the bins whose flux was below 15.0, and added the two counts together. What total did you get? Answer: 8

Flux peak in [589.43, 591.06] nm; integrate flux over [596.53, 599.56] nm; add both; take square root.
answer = 8.2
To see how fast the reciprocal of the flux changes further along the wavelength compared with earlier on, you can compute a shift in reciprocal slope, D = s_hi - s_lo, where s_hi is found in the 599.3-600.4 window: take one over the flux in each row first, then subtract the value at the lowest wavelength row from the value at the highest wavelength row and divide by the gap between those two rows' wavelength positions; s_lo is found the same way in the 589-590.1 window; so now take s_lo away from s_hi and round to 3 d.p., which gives 0.022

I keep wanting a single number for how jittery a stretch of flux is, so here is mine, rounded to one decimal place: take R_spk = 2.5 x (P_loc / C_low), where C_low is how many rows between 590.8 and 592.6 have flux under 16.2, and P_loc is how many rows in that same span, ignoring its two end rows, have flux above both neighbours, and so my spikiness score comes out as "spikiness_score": 2.0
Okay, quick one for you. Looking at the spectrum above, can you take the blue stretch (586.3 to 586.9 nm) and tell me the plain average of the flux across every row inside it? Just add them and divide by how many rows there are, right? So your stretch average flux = 15.4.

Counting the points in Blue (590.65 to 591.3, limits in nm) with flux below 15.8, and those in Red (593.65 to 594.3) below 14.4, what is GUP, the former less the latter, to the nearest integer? 0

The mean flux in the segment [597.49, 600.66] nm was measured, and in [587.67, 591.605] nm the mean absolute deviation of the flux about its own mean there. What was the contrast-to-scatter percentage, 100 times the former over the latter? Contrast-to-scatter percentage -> 850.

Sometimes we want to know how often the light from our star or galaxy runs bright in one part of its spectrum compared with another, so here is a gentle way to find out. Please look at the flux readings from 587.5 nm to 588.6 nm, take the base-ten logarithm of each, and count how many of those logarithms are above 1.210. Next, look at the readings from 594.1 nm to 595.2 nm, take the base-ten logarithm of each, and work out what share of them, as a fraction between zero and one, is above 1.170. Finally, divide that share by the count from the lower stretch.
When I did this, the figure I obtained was 0.25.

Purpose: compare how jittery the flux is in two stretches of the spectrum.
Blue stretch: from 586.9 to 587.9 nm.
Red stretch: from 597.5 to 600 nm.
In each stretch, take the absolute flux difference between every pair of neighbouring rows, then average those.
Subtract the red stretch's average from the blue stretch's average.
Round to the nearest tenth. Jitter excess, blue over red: -1.1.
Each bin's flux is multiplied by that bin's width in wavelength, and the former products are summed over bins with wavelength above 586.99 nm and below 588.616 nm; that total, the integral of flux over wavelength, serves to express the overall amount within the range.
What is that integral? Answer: 22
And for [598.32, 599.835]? 23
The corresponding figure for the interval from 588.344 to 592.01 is 52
